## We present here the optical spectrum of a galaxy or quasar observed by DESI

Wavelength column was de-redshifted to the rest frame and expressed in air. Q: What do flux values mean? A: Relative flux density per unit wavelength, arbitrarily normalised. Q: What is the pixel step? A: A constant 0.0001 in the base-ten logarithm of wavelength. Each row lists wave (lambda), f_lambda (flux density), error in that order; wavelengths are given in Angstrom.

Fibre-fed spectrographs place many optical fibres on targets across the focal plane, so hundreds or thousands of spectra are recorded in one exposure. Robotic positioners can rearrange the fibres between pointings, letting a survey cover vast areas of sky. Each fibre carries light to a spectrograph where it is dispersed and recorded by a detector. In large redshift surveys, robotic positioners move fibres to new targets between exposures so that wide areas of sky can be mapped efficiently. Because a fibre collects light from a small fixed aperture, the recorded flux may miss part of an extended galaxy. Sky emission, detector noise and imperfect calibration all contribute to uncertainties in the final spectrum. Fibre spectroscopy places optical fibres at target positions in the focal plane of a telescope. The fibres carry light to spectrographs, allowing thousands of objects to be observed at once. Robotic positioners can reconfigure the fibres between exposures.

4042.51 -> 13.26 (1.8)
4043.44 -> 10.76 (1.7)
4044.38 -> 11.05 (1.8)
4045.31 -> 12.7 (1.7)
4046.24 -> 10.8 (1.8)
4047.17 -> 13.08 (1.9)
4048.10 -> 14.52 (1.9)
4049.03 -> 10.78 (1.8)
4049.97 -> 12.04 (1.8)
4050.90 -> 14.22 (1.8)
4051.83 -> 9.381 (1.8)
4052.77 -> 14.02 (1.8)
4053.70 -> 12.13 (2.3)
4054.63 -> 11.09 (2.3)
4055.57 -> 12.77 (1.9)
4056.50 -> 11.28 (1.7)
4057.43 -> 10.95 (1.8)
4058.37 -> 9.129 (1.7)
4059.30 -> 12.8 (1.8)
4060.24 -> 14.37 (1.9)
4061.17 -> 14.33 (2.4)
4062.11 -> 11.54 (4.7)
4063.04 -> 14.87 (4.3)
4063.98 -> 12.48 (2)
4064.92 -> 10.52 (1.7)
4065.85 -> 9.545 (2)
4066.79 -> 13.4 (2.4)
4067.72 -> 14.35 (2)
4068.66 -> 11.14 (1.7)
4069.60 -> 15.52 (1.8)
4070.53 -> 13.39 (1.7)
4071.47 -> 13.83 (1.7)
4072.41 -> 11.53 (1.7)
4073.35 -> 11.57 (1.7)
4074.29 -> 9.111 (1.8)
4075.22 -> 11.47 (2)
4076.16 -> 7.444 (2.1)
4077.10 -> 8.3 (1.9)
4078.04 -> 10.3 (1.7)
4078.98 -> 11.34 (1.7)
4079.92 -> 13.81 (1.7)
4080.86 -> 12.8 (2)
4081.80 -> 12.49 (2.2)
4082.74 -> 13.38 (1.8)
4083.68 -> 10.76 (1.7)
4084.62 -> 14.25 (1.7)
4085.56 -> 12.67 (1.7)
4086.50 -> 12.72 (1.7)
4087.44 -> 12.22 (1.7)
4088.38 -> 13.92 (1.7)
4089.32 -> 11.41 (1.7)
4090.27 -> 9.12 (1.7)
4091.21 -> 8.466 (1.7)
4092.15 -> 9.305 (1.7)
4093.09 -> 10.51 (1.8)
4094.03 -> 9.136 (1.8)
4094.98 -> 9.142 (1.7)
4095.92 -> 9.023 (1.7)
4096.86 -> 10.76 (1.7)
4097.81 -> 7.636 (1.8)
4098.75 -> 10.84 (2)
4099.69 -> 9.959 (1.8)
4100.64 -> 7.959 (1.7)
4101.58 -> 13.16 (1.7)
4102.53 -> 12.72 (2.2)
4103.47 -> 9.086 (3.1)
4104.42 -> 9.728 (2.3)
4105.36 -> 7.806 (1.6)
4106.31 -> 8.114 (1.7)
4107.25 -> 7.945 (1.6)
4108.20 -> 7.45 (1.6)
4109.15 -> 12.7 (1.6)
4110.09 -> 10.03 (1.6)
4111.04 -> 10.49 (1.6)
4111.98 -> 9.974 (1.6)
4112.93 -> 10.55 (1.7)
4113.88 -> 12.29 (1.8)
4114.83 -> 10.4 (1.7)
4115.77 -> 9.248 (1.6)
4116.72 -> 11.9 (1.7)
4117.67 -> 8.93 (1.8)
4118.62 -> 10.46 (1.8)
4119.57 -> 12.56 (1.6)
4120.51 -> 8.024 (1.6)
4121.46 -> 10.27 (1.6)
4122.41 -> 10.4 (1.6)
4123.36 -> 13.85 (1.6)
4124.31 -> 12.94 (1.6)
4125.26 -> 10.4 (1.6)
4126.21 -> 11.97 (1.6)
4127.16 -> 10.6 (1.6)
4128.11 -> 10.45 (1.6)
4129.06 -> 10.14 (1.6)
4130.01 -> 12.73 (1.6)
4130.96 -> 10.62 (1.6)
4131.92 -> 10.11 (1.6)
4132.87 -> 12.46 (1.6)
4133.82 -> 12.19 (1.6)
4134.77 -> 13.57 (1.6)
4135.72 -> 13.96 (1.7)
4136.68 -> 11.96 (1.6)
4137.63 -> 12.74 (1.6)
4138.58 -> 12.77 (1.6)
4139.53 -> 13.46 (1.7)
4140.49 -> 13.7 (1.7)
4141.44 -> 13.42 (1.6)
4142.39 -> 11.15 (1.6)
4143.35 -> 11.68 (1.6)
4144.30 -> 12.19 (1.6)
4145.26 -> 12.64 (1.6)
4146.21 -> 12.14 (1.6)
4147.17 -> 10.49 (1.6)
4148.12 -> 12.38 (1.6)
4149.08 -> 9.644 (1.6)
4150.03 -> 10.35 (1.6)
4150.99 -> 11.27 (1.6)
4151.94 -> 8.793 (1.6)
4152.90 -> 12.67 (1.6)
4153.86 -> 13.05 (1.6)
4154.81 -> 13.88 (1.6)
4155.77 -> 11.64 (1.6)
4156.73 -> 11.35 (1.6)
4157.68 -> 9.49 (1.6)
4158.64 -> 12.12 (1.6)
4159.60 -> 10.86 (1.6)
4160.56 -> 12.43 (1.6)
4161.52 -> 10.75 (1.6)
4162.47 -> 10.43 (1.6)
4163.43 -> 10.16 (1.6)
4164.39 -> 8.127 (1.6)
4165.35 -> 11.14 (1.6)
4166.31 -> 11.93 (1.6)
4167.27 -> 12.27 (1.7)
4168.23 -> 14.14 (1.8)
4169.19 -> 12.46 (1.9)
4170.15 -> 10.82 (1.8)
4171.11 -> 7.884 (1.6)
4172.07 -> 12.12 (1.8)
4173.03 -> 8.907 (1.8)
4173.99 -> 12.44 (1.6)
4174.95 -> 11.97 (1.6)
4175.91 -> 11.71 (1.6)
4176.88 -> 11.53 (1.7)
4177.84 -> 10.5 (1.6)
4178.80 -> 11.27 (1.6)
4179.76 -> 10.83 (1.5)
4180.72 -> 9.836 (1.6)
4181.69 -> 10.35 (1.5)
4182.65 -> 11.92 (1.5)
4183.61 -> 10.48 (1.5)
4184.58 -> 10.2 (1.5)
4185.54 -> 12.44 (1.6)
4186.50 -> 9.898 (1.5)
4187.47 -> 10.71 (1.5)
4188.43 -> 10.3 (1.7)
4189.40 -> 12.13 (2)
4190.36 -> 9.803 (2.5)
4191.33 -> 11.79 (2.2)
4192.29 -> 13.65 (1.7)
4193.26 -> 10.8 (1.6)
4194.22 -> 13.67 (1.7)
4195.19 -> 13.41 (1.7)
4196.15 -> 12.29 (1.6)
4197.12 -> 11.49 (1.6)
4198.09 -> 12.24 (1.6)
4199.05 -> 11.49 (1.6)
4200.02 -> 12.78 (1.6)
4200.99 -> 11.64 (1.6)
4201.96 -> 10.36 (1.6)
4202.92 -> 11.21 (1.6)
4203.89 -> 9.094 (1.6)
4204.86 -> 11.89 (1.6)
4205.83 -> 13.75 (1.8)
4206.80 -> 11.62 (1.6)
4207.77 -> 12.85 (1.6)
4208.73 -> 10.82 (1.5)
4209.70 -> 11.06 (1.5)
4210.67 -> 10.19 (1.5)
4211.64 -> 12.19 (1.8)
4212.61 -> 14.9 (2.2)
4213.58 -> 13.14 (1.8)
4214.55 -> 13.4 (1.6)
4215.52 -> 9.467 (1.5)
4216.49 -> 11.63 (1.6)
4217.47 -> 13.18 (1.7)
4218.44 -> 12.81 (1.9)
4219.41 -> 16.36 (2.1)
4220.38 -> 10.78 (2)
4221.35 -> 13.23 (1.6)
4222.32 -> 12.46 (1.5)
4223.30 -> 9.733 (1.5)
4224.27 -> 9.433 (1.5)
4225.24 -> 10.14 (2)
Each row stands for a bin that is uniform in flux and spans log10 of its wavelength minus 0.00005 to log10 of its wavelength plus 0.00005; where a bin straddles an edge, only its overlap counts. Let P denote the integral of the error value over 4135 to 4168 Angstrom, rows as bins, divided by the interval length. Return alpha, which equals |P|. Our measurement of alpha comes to 1.6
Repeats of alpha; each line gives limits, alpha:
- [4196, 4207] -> 1.6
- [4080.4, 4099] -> 1.8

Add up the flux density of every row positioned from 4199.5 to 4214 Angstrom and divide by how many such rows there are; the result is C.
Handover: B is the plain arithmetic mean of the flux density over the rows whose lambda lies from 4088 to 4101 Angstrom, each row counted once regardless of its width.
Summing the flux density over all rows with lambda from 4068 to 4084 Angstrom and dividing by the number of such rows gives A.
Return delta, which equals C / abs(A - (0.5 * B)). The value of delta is 1.8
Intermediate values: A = 11.7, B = 9.8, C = 11.8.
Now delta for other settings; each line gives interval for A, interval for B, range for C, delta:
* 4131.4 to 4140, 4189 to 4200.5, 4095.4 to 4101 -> 1.4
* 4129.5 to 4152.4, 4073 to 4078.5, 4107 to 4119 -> 1.4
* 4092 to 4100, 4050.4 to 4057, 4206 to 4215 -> 3.5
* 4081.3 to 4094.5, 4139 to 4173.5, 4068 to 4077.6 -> 2.0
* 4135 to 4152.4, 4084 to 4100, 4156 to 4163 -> 1.7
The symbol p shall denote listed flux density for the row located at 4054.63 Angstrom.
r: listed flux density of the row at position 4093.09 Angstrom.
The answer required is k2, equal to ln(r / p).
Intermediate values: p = 11.09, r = 10.51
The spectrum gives -0.05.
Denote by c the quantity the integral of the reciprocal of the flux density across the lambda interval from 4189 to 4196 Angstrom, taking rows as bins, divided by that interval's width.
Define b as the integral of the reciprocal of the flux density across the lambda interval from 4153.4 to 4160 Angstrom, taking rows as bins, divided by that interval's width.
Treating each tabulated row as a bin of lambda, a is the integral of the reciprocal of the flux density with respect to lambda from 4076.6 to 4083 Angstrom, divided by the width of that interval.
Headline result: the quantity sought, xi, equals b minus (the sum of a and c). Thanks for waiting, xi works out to -0.085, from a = 0.088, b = 0.086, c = 0.083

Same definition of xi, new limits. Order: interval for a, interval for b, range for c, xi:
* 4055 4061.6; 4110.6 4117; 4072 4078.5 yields -0.092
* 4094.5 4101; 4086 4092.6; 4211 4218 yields -0.096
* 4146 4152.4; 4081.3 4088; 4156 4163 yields -0.106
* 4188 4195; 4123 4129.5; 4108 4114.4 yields -0.094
